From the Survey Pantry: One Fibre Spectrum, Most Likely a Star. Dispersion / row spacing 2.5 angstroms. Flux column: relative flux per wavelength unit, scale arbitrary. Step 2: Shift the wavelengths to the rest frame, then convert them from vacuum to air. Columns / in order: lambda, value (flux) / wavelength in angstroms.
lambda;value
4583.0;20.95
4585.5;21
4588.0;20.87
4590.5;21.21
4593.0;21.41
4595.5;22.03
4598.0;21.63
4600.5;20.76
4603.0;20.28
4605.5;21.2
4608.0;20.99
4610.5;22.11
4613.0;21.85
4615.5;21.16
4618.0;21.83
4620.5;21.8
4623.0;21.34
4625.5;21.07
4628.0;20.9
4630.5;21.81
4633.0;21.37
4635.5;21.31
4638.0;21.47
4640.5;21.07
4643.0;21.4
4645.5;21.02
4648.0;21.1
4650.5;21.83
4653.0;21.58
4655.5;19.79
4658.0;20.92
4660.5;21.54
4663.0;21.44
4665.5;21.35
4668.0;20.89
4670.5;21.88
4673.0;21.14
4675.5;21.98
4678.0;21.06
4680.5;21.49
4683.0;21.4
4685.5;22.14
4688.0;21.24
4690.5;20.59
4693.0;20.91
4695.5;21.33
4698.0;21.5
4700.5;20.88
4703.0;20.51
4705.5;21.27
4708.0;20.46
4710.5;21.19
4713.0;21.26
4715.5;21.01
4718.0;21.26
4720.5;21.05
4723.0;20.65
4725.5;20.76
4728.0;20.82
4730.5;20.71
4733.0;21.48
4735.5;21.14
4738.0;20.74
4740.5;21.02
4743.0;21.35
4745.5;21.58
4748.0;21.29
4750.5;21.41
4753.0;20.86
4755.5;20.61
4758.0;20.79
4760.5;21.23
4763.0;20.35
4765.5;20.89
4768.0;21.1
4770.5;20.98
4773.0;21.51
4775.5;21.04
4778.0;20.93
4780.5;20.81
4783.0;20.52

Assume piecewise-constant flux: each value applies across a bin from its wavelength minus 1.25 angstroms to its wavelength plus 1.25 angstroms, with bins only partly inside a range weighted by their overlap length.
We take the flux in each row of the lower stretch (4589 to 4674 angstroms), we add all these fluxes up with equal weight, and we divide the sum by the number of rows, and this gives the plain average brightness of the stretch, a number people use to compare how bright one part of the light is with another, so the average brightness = 21.31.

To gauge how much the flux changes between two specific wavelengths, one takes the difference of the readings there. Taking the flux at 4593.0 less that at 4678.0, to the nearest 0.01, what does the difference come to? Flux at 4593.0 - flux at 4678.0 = 0.35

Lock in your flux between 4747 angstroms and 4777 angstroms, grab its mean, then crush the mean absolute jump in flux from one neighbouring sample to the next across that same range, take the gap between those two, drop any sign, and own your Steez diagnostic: 20.6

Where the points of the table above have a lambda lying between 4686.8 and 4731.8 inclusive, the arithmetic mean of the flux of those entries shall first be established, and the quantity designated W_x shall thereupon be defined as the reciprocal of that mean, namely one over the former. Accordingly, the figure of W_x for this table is 0.0477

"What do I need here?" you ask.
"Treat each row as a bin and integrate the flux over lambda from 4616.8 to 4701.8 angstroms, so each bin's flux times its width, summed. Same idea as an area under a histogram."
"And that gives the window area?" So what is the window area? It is 1811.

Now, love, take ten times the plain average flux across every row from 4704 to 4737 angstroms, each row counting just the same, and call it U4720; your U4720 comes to 210.0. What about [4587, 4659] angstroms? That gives 212.8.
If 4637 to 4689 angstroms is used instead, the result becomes 213.2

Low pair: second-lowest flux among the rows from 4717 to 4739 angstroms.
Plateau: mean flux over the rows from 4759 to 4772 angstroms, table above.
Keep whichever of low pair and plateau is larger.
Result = 20.9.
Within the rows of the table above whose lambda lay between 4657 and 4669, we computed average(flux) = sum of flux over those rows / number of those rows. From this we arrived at 21.2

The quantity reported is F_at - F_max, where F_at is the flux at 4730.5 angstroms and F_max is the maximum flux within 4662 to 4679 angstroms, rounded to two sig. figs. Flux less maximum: -1.3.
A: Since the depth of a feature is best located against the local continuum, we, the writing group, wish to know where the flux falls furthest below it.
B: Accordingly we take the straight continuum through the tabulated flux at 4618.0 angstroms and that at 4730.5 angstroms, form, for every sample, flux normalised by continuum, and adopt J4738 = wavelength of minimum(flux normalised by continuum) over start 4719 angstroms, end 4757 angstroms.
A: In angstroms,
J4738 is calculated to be 4723.0 angstroms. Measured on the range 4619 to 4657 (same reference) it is 4655.5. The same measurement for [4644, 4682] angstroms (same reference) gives 4655.5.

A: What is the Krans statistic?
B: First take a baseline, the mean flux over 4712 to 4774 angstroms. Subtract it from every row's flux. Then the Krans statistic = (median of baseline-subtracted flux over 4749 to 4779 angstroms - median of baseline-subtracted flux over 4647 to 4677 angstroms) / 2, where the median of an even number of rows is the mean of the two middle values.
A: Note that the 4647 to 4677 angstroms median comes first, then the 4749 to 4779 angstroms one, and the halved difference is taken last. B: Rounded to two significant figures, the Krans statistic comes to -0.22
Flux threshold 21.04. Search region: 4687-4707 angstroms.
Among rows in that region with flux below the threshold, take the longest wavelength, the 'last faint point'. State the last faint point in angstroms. 4703.0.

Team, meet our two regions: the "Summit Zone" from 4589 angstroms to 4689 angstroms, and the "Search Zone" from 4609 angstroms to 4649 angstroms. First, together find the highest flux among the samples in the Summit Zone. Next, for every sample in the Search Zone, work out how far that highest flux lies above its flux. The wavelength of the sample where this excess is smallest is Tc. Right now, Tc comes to 4610.5 angstroms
